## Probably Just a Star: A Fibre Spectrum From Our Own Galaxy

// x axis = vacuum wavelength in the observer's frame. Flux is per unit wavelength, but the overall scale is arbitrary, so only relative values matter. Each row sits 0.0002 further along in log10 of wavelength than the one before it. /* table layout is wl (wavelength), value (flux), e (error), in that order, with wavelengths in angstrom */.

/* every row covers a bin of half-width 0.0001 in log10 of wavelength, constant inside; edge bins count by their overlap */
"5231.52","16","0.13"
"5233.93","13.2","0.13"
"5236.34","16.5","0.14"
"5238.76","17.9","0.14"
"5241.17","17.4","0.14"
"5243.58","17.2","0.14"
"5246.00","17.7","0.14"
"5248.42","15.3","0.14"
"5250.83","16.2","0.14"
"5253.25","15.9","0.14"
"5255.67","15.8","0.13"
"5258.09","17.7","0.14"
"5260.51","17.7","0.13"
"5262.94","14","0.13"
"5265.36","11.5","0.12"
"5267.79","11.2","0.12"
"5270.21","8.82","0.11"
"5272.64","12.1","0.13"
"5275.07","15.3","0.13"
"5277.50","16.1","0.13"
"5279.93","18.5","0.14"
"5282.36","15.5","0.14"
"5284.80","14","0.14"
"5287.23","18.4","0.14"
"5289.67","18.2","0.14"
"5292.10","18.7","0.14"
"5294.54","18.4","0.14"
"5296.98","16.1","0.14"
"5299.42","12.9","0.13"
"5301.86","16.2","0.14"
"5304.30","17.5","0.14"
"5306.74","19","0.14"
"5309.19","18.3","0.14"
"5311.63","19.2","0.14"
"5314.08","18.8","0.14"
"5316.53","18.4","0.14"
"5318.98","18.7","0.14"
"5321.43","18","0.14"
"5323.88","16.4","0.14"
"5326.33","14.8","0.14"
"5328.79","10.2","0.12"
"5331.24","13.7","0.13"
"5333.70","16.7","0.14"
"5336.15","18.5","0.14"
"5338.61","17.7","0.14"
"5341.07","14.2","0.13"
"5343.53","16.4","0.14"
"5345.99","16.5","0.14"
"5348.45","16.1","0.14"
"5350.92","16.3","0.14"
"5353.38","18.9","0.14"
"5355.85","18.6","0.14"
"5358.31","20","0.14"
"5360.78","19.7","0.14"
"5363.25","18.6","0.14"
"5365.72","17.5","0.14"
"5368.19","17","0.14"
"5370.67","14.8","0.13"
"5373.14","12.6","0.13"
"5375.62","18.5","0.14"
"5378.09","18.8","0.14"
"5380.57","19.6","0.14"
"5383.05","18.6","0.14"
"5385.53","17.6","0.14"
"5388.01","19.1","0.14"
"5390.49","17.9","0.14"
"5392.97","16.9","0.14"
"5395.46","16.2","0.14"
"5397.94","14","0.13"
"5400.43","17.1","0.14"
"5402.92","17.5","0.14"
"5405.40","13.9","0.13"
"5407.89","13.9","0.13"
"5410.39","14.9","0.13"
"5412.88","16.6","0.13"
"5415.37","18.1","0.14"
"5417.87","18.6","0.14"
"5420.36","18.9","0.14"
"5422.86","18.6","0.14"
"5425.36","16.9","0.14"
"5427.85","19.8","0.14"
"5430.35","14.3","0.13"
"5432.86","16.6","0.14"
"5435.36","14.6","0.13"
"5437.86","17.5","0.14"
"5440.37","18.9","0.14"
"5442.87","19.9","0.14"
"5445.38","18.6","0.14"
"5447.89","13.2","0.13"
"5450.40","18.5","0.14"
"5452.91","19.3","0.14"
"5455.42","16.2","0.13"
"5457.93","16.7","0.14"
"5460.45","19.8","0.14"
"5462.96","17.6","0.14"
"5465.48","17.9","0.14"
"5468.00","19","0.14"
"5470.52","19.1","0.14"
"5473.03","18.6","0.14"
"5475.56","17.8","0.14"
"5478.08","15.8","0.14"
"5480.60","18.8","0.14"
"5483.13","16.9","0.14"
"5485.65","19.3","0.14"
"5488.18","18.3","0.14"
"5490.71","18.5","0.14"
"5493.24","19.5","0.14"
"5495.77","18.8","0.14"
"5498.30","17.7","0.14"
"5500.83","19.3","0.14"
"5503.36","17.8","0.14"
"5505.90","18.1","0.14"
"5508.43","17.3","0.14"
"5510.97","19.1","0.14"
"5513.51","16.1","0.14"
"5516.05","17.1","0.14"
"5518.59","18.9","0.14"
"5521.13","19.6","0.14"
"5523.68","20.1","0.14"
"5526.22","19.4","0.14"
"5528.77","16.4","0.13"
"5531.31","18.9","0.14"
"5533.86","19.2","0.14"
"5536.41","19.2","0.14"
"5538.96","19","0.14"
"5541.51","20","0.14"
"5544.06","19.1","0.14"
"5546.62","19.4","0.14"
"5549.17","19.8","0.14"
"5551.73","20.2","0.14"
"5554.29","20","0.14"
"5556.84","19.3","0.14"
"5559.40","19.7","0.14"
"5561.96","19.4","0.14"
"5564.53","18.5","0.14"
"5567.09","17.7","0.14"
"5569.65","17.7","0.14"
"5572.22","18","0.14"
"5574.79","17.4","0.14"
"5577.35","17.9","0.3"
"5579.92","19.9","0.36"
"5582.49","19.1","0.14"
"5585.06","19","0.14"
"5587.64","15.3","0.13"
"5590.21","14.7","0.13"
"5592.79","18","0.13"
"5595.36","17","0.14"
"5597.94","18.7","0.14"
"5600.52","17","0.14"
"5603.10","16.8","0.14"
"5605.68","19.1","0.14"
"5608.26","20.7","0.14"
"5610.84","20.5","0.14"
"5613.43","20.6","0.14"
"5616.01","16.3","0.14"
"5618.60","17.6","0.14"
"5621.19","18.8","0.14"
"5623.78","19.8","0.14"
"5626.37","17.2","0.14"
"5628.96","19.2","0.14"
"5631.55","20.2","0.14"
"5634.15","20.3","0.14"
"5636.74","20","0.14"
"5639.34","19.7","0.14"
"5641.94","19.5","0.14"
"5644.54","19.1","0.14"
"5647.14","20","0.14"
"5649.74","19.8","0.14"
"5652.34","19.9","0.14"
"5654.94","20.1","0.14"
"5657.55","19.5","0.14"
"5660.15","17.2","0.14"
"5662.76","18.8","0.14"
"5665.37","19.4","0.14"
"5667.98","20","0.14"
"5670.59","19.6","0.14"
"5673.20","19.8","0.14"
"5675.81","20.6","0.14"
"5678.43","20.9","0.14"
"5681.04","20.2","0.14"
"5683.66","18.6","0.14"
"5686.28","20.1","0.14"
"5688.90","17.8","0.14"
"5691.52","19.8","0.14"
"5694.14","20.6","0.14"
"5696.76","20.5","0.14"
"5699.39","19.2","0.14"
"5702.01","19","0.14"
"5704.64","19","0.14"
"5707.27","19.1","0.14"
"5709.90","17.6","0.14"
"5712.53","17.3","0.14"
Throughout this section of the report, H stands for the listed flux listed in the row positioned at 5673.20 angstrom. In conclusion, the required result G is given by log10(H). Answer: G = 1.30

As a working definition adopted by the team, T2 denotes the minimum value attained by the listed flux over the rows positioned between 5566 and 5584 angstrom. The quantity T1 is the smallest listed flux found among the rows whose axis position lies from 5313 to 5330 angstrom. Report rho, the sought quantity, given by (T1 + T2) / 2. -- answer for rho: 13.8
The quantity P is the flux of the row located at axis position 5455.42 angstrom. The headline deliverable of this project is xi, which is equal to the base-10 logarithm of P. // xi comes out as 1.21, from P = 16.2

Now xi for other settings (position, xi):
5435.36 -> 1.16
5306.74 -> 1.28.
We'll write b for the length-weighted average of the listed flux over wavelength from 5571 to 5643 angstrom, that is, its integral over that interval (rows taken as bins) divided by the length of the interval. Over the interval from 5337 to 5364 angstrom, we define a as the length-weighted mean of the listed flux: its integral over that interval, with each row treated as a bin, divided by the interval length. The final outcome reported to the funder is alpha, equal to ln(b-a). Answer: 0.0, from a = 17.5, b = 18.5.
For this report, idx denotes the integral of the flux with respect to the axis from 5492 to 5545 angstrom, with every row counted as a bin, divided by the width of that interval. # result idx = 18.6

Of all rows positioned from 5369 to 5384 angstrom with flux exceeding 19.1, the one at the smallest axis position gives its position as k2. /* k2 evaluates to 5380.57 angstrom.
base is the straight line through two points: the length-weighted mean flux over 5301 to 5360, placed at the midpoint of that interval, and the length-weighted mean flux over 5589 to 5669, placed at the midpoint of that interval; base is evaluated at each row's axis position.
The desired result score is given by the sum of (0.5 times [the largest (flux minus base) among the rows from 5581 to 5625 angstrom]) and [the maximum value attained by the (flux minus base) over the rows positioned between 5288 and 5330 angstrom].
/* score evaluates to 3.2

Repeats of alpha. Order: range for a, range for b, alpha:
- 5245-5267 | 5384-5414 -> -0.4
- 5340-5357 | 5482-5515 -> 0.4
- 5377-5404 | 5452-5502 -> -0.4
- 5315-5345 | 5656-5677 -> 1.2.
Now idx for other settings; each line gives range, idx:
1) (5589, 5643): 18.7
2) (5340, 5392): 17.5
